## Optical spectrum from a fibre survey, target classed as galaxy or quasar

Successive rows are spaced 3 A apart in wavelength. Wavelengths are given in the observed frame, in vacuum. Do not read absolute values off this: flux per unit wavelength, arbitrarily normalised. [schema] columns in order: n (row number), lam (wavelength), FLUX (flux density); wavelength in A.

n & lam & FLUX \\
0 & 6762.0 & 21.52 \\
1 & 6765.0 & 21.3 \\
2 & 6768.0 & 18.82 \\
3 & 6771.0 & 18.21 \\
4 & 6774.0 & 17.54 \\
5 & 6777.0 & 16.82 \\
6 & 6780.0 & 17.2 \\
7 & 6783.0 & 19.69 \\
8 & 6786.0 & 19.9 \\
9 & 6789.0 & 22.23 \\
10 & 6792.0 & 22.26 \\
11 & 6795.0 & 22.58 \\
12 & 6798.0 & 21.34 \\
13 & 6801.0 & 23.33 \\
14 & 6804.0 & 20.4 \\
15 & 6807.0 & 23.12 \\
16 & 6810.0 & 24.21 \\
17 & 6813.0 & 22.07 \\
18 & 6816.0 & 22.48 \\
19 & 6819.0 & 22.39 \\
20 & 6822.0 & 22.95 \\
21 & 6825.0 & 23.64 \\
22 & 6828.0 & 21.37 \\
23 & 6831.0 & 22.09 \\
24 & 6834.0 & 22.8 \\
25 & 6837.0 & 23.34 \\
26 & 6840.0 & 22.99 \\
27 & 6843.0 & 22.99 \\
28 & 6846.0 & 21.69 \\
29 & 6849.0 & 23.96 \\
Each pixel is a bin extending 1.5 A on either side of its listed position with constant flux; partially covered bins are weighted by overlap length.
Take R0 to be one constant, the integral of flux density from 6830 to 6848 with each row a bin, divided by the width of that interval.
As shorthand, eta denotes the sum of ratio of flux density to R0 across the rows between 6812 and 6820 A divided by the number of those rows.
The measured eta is 0.98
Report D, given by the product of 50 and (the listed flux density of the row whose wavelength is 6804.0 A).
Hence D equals 1020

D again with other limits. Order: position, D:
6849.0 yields 1198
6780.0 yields 860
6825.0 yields 1182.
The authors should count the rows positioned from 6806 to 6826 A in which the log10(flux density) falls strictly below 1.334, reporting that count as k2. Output 0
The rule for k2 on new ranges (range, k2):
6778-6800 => 4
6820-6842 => 1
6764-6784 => 7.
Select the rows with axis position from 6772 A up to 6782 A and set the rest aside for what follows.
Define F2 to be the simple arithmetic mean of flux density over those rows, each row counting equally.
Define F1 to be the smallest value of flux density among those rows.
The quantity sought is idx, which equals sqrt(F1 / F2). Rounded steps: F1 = 16.82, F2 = 17.2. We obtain 0.989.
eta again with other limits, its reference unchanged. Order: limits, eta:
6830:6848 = 1.00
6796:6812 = 0.99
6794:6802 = 0.99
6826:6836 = 0.97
